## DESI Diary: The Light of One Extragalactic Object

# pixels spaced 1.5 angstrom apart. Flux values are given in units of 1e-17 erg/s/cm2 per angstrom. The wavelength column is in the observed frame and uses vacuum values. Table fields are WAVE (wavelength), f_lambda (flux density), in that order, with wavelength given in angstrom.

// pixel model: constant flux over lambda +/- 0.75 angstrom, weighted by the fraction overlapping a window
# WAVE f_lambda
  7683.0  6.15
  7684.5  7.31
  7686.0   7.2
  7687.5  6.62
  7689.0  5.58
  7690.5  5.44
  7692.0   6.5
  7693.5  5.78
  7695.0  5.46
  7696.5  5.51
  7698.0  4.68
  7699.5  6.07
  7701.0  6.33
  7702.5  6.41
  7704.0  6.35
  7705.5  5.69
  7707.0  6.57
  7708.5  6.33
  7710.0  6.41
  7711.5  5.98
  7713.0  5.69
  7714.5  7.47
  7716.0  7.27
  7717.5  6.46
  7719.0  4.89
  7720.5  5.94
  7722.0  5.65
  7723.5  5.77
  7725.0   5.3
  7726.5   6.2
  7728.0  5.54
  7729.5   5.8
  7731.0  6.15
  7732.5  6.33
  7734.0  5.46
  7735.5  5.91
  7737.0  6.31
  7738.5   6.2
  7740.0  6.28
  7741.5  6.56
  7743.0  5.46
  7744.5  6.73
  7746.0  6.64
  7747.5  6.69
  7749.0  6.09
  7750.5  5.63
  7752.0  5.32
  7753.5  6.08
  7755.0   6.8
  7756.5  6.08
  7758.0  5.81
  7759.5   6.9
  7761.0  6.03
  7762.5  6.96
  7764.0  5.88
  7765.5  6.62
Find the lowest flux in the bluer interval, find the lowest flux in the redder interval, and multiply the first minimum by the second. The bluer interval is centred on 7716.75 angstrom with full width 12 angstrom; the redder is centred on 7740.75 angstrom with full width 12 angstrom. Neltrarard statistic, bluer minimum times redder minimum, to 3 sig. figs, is 26.7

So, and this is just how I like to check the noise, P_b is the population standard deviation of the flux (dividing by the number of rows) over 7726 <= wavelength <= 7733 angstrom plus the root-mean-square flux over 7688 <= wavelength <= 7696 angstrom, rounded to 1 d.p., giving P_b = 6.1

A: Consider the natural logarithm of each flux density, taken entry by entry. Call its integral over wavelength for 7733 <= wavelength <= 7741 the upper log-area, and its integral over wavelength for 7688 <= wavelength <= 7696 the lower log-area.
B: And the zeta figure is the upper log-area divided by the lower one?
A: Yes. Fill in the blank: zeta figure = 1.03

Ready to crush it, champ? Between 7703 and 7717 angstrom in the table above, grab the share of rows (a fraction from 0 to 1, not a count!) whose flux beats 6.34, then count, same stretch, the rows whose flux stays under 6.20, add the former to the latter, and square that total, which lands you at 13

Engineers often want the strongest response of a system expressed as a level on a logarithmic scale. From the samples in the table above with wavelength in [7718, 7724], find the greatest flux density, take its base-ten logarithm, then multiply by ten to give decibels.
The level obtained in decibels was 7.74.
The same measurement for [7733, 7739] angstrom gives 8.00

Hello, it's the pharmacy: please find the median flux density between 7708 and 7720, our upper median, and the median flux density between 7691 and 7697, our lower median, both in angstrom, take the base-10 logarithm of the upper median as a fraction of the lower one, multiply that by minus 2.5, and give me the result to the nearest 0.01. -0.13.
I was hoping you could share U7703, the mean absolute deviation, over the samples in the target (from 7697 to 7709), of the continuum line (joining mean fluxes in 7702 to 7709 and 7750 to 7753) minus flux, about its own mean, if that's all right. 0.46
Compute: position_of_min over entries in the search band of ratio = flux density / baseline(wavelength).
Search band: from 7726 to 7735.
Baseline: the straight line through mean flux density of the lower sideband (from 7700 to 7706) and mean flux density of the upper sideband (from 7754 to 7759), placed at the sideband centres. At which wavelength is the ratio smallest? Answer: 7734.0 angstrom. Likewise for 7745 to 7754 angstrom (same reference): 7752.0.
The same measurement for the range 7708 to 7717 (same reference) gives 7713.0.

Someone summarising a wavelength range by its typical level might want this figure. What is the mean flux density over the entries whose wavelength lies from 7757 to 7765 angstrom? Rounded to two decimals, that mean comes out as 6.32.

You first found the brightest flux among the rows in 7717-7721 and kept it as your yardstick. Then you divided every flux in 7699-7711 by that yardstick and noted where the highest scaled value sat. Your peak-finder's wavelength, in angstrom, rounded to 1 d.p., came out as 7707.0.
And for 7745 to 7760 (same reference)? 7759.5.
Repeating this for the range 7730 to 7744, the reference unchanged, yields 7741.5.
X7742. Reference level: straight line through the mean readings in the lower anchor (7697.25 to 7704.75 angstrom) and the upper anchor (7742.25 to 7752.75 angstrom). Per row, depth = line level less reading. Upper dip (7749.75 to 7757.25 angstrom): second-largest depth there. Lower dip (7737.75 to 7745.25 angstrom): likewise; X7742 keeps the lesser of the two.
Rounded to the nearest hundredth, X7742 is -0.14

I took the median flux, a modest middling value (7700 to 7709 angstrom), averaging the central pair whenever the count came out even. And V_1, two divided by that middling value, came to 0.315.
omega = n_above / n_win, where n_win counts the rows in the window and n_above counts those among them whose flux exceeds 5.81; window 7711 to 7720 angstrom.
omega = 0.67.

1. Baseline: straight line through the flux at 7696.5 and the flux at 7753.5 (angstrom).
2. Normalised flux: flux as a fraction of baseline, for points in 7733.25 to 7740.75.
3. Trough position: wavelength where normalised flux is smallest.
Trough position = 7734.0 angstrom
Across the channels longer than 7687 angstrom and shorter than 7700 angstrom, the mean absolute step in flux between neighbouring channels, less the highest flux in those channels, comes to -5.93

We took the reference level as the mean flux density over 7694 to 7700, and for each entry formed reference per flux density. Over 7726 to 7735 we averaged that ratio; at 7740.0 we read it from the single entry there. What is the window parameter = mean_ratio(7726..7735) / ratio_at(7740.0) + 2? 3.07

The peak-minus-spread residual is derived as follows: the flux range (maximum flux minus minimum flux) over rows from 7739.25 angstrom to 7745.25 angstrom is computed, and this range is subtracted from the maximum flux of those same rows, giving 5.5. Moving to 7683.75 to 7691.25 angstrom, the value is 5.4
